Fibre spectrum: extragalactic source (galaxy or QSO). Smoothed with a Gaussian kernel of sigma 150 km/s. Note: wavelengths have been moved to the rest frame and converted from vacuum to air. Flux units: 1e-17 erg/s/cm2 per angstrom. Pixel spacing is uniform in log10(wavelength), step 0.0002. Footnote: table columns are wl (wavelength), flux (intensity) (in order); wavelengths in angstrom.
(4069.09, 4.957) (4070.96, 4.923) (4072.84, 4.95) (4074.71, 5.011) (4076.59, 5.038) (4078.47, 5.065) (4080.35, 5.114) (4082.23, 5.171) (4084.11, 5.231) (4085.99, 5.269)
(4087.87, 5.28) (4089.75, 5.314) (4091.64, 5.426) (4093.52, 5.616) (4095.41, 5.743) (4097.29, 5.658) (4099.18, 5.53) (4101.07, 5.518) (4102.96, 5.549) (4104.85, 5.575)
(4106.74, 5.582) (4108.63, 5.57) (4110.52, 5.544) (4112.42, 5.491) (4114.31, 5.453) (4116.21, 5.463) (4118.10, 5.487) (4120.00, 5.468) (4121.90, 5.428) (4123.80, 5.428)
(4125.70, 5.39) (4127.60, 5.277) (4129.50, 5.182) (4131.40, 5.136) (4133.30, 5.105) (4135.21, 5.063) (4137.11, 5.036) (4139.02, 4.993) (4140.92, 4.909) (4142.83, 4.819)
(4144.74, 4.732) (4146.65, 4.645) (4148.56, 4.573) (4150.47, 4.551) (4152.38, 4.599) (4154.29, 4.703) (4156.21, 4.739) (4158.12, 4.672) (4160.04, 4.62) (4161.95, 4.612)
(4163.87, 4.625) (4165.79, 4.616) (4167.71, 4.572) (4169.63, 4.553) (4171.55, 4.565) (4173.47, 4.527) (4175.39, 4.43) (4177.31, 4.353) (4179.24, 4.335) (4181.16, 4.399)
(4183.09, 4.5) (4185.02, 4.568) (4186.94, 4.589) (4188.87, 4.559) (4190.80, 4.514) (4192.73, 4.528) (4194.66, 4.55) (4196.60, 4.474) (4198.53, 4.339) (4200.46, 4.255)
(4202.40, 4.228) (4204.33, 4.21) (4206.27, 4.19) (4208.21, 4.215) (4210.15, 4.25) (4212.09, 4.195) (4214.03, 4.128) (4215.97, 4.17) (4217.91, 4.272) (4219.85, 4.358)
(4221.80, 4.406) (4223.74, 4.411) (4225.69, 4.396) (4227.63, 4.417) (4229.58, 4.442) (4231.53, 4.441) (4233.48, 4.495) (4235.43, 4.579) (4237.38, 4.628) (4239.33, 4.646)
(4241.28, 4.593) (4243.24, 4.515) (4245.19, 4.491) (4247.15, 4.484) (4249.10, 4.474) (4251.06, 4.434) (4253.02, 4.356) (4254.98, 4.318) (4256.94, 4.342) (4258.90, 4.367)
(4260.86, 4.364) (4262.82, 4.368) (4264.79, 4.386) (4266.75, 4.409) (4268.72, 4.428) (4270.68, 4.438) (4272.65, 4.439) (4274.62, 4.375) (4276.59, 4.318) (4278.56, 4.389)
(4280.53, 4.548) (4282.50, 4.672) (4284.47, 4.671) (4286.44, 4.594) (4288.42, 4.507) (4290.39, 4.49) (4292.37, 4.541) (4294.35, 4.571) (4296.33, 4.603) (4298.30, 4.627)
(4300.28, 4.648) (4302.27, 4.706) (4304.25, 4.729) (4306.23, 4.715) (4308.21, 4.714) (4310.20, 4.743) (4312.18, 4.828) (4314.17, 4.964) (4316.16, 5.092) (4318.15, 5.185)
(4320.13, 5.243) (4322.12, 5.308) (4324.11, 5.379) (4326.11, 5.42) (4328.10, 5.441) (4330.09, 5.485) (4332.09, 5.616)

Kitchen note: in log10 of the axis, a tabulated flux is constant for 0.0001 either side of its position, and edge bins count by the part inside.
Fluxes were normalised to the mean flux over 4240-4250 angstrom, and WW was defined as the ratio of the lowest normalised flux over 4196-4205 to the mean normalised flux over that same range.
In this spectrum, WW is 0.979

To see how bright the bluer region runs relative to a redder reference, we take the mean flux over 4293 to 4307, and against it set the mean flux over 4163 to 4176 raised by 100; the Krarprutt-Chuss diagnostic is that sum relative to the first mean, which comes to 22.5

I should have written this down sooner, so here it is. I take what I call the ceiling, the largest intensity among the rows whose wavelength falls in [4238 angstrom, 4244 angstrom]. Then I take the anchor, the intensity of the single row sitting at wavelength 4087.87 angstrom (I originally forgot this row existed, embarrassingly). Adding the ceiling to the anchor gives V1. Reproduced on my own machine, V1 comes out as 9.93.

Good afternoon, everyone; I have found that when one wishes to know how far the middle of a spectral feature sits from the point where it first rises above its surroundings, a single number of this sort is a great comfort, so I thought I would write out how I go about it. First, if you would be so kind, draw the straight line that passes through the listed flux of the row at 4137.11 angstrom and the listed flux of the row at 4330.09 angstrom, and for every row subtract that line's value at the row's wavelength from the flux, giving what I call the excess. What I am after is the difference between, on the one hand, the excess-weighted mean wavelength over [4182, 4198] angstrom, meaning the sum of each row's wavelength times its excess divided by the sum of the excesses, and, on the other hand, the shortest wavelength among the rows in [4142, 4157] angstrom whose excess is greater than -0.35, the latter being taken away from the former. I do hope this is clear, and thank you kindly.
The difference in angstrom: 47.2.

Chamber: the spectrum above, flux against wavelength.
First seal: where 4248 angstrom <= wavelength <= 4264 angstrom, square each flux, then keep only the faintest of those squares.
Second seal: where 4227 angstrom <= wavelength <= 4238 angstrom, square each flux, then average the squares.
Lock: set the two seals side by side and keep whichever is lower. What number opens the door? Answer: 18.6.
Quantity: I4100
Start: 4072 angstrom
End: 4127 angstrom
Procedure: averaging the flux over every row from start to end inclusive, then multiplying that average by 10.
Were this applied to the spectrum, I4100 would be 53.9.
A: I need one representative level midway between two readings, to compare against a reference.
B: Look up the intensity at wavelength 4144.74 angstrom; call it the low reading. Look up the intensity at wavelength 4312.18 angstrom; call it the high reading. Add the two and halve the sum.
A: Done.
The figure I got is 4.8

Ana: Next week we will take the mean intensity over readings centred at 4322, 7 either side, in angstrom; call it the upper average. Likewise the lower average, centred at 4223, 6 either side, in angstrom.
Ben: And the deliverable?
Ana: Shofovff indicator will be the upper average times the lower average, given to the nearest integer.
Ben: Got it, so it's 23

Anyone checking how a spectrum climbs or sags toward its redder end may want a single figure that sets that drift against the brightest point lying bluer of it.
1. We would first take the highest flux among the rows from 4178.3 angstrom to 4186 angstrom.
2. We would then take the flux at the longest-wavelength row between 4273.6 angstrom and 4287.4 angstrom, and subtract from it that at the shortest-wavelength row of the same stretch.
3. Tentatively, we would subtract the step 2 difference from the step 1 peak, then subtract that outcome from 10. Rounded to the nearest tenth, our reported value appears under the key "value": 5.7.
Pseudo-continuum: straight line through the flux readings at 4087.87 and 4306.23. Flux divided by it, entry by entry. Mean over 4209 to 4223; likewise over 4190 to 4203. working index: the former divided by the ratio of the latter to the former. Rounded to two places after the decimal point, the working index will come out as 0.84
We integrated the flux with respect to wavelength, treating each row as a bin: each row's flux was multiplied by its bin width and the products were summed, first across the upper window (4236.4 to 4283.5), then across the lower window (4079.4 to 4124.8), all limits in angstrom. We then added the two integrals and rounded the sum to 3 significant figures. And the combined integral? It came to 457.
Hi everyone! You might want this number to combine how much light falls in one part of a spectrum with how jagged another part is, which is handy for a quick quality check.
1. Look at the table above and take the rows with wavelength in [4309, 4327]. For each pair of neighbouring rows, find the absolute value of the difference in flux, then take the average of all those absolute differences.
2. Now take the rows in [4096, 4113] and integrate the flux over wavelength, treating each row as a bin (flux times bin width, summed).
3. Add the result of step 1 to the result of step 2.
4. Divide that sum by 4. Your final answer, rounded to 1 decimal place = 23.7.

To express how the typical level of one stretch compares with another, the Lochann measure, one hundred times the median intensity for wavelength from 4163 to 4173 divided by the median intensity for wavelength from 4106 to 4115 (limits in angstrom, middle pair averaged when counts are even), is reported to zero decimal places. 82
